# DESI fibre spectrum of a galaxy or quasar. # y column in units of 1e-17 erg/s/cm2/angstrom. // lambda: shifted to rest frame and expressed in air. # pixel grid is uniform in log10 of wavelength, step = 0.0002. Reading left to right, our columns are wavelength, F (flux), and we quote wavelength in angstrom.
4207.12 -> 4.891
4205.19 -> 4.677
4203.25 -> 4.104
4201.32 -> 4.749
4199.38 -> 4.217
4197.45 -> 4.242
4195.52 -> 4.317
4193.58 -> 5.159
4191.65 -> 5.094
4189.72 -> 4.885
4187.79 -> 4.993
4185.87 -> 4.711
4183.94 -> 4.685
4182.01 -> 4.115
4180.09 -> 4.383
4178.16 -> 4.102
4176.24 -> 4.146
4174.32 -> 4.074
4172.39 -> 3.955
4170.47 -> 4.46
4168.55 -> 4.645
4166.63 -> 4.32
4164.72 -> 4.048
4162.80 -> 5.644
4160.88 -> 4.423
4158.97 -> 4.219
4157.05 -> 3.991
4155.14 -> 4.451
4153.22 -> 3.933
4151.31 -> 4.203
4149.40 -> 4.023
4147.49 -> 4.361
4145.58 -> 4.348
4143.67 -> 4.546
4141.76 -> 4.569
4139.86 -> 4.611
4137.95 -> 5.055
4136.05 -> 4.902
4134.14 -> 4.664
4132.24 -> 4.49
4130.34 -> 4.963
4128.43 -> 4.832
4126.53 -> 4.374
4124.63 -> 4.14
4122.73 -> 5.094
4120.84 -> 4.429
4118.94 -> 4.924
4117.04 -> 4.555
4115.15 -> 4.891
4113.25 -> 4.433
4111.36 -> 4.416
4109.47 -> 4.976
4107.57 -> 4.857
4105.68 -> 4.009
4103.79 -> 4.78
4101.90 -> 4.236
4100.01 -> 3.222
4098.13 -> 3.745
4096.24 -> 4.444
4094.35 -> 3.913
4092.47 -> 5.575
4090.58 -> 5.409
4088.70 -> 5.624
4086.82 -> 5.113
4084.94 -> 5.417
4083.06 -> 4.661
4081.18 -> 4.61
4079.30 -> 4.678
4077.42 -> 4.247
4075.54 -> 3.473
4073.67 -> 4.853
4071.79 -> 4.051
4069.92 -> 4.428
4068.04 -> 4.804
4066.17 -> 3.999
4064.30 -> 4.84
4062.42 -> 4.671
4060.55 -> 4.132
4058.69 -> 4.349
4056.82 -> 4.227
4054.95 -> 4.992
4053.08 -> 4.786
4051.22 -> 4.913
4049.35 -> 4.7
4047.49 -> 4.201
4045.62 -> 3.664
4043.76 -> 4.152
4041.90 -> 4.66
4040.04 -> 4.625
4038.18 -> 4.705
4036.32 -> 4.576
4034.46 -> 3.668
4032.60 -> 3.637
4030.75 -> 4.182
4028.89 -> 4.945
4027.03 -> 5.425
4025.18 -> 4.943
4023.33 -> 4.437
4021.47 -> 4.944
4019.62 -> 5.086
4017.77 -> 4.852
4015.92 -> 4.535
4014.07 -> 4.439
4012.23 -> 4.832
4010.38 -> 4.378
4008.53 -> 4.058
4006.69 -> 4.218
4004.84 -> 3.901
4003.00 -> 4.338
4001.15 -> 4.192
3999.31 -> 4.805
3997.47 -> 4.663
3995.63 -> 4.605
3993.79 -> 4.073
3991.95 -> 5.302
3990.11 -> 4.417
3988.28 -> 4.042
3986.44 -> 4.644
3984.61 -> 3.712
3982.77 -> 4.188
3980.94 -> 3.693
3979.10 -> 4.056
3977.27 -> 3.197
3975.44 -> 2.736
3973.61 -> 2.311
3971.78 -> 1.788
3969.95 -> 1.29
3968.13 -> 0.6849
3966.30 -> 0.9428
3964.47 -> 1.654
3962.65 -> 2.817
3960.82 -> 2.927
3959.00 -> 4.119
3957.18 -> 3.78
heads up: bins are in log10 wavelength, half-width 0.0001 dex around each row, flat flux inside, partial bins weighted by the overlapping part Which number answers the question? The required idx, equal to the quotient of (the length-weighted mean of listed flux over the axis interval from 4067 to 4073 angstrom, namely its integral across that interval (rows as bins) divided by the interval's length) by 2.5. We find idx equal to 1.77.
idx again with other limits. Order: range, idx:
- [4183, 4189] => 1.92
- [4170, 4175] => 1.65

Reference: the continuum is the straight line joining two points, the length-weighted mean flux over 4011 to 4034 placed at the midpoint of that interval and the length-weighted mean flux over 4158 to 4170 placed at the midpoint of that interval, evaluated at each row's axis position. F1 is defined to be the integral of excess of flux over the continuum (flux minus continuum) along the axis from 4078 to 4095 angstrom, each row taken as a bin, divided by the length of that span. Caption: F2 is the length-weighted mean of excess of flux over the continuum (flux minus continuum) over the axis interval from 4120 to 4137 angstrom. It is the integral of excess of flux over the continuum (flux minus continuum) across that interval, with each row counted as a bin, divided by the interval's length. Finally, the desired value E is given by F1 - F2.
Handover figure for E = 0.31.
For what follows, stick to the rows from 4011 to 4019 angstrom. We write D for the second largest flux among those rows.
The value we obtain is 4.832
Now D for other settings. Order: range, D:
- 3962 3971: 1.654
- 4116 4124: 4.924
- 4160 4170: 4.645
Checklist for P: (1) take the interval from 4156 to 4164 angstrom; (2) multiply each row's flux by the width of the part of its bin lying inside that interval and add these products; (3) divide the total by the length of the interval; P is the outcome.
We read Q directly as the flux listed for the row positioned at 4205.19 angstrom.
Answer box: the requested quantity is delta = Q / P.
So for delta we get 1.03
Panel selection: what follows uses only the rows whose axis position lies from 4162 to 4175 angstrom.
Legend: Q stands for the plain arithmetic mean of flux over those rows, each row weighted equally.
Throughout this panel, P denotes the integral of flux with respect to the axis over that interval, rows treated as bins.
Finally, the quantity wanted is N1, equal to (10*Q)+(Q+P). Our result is 107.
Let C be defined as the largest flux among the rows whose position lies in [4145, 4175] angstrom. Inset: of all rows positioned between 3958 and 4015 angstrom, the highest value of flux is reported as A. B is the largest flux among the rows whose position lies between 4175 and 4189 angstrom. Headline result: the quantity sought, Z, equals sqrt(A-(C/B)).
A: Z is 2.04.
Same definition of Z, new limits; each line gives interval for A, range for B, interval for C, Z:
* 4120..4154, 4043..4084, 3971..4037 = 2.00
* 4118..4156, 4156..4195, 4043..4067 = 2.05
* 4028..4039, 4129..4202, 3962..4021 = 2.00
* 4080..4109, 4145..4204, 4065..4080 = 2.18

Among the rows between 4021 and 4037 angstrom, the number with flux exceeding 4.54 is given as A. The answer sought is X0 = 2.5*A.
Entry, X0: 12.5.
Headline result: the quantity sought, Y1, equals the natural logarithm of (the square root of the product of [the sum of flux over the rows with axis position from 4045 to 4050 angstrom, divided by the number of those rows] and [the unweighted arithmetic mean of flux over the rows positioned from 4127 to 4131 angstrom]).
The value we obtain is 1.51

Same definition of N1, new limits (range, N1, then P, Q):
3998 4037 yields 225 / 175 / 4.49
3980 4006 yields 160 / 112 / 4.33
